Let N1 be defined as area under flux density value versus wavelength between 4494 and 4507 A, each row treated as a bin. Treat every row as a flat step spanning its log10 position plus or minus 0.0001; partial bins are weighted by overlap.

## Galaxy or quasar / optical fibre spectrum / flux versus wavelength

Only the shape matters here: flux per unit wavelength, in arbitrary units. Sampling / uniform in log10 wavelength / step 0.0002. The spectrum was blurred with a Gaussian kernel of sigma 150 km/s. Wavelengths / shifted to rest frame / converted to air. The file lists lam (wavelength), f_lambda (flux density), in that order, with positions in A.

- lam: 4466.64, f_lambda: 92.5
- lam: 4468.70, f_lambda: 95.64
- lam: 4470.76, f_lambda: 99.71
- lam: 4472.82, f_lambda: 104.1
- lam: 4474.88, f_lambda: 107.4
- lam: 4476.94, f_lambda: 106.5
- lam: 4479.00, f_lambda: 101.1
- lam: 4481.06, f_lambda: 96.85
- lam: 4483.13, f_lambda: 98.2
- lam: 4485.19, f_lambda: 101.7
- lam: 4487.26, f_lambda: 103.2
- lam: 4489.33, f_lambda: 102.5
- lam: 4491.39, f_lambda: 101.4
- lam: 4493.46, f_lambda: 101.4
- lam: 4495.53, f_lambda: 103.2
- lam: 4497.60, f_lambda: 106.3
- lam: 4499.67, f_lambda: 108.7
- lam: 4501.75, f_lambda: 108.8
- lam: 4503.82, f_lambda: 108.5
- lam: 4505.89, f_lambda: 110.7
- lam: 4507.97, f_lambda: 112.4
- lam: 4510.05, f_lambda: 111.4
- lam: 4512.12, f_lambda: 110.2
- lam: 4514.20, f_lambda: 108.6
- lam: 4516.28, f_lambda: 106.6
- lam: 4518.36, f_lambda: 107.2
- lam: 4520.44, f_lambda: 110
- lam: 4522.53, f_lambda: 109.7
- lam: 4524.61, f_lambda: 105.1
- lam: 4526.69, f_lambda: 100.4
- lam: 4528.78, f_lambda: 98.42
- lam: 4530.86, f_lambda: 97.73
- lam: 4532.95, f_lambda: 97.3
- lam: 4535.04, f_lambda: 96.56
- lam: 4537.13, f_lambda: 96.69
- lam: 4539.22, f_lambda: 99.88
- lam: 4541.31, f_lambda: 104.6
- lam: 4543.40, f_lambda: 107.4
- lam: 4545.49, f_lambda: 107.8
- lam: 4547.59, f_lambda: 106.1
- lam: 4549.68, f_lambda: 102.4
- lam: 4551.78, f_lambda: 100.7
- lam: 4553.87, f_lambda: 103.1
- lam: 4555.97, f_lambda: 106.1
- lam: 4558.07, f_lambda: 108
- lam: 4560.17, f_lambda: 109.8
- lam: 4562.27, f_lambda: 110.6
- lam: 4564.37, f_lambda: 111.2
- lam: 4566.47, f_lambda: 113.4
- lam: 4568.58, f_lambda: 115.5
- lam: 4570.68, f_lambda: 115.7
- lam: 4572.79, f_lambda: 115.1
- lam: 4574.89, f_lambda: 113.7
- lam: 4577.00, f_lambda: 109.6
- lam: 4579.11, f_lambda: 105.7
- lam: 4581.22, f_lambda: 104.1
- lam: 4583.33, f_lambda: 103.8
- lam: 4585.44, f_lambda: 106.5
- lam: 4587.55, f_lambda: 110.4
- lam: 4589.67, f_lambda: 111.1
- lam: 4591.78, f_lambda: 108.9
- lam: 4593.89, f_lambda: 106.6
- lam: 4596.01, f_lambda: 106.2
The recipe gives 1397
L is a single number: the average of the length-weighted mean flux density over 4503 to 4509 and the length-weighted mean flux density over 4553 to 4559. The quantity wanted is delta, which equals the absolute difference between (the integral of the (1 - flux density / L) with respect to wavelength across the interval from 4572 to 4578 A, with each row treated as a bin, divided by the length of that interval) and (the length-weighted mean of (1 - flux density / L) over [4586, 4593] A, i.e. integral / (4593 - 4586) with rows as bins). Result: 0.03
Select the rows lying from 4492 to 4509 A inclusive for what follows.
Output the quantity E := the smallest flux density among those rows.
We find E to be 101.4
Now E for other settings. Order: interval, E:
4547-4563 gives 100.7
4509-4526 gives 105.1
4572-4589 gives 103.8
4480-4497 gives 96.85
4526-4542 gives 96.56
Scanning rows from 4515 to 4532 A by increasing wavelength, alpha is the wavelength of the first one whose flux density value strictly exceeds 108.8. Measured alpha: 4520.44 A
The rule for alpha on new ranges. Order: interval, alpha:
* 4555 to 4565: 4560.17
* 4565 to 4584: 4566.47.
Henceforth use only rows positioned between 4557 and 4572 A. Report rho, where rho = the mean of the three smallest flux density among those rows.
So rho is 109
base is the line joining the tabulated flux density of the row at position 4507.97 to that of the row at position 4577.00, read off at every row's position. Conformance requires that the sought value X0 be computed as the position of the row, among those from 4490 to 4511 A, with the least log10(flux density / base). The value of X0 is 4491.39 A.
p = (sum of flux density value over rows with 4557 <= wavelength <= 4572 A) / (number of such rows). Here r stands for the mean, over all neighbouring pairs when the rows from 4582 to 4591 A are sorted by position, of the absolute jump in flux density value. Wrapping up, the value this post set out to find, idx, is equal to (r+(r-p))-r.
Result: -110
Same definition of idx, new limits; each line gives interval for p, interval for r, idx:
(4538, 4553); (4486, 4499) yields -103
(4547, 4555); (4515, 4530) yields -101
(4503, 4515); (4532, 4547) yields -108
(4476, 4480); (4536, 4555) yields -101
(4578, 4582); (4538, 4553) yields -102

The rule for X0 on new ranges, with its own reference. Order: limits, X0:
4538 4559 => 4539.22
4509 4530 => 4528.78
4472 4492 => 4481.06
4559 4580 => 4579.11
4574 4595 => 4583.33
